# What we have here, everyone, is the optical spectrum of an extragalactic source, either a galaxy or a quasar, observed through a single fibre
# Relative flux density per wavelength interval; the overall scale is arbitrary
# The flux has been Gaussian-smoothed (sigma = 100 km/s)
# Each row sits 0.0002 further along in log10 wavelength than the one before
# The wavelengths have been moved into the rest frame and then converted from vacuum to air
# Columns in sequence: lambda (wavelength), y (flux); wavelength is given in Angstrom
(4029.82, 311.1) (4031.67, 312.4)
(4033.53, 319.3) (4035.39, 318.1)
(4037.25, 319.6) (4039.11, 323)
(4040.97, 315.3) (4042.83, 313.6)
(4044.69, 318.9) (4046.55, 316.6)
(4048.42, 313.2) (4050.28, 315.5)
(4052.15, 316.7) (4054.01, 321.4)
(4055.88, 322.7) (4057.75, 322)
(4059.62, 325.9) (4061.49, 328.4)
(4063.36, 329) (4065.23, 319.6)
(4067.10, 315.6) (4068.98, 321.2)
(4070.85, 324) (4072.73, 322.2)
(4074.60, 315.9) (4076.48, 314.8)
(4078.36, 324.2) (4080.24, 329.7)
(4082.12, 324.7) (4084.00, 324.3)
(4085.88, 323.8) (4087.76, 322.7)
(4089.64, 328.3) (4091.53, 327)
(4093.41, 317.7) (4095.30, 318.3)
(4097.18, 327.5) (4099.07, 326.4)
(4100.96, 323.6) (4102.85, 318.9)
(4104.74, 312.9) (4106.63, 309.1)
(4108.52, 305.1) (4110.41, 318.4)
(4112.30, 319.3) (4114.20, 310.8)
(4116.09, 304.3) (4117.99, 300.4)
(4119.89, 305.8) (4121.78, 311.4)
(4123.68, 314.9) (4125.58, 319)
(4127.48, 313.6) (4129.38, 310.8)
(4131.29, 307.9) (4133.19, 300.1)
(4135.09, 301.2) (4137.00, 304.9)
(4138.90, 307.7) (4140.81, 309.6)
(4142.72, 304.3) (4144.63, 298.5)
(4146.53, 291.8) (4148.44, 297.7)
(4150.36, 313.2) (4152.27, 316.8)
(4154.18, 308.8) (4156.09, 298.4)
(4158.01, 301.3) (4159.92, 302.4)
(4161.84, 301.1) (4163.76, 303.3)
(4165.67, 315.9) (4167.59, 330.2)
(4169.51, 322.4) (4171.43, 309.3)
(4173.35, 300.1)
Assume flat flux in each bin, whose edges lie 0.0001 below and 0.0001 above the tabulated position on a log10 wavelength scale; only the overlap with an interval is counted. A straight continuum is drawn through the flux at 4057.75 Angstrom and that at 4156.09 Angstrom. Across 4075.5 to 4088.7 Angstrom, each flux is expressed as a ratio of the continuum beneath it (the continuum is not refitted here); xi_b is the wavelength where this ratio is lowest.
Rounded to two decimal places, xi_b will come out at 4076.48 Angstrom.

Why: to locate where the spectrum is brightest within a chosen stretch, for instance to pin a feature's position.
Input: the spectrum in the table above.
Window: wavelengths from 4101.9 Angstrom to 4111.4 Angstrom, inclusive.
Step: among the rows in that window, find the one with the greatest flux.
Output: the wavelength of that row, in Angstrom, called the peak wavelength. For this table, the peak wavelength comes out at 4102.85 Angstrom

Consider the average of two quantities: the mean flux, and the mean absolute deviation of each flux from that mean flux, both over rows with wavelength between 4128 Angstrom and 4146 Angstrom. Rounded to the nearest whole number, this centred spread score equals 154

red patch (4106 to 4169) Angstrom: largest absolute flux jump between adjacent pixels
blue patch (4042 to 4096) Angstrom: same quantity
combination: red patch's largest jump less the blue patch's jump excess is 6.1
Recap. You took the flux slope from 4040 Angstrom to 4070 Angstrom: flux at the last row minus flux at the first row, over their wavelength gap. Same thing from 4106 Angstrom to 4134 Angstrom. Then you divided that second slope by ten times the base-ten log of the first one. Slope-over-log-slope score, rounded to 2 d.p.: 0.05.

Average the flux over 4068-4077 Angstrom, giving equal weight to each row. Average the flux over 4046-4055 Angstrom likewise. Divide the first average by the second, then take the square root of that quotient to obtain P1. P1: 1.005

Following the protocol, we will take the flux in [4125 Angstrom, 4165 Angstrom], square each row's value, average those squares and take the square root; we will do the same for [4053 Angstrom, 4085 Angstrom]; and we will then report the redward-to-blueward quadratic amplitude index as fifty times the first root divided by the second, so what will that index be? 47.3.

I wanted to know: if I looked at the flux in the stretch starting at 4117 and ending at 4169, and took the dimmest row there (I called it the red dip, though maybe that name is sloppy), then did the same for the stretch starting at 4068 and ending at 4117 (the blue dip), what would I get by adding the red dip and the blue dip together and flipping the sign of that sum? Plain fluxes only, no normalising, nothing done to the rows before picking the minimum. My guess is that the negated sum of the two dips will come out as -596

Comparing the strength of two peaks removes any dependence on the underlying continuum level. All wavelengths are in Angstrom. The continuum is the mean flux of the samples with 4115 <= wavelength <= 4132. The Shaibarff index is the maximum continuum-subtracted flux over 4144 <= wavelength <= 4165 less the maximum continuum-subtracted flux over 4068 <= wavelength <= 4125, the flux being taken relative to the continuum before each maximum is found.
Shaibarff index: -13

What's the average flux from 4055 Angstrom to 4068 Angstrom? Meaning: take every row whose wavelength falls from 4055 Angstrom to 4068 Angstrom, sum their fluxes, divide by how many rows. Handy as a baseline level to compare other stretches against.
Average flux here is 323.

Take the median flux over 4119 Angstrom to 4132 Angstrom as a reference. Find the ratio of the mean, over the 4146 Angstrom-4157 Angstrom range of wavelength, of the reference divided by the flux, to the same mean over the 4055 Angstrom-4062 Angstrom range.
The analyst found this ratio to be 1.07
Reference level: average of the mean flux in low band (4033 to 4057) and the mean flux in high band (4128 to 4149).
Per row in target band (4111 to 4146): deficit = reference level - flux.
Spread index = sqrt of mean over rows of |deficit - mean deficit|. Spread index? 2.2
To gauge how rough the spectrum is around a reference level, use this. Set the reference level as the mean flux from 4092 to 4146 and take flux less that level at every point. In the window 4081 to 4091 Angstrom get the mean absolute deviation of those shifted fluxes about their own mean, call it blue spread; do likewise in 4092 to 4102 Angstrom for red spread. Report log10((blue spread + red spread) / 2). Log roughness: 0.41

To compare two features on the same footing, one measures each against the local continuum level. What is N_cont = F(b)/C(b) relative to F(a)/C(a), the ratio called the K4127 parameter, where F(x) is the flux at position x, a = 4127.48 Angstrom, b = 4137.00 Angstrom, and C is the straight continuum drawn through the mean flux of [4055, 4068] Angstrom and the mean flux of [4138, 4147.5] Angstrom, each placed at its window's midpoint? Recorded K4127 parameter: 0.98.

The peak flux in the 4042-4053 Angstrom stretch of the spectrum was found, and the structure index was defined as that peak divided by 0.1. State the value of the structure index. 3189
